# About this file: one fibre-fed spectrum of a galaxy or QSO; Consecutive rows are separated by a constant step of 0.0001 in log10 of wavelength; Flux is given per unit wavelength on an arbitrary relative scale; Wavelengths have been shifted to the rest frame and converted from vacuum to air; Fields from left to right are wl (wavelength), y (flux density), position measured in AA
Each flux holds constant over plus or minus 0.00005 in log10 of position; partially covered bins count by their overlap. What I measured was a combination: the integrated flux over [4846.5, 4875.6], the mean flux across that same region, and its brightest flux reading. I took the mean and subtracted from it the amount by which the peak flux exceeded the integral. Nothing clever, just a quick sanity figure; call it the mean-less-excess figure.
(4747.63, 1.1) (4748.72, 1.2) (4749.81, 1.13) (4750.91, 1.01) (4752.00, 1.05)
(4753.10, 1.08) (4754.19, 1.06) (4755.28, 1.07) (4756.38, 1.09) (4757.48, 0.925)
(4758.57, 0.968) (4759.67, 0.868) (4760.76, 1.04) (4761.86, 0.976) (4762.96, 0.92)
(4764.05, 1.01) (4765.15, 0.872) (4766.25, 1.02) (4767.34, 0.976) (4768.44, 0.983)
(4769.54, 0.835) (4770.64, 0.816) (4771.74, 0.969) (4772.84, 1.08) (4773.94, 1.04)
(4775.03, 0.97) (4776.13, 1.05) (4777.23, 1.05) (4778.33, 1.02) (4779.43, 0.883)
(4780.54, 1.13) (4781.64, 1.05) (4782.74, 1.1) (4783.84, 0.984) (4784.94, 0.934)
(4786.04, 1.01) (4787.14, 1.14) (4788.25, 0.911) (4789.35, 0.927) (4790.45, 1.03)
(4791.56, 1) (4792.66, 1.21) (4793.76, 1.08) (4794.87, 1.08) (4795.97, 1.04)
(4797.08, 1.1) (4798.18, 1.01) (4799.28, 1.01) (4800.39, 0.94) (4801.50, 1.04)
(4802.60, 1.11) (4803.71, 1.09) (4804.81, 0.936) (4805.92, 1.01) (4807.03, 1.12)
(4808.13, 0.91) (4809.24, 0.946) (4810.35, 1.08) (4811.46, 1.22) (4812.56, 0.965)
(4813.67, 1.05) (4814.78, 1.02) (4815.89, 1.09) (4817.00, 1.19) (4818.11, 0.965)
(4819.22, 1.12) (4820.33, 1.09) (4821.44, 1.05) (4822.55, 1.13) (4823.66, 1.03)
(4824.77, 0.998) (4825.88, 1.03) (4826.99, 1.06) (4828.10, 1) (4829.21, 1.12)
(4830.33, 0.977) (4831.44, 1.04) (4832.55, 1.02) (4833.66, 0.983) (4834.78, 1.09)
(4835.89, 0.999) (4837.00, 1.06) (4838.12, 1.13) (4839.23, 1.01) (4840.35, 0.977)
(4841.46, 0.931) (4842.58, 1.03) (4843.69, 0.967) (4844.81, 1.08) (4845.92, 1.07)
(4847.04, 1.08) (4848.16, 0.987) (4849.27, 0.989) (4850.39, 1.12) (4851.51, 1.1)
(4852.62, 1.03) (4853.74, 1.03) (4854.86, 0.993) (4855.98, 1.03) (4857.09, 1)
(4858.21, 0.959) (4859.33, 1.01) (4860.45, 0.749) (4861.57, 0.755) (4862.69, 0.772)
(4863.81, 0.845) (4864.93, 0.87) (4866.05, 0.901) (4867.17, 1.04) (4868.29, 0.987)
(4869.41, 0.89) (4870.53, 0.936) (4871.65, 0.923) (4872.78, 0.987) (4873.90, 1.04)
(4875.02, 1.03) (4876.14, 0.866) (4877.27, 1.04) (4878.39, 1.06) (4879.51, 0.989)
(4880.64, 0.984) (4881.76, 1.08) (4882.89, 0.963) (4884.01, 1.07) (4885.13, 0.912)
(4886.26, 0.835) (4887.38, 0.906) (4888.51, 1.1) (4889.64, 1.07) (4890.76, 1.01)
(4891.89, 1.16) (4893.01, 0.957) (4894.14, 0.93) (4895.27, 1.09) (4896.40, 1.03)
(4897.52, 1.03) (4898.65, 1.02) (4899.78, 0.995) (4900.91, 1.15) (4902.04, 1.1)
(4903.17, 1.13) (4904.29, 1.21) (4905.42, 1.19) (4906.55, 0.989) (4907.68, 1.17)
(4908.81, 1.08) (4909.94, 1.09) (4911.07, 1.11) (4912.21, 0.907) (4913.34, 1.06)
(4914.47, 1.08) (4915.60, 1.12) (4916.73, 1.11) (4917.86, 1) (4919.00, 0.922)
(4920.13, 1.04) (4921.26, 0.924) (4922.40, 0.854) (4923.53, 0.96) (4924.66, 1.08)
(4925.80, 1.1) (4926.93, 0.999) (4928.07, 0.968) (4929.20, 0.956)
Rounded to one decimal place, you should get 27.9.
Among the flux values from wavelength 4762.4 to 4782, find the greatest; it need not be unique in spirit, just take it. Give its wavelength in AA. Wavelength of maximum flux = 4780.54 AA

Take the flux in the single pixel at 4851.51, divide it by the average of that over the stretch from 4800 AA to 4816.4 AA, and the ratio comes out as 1.06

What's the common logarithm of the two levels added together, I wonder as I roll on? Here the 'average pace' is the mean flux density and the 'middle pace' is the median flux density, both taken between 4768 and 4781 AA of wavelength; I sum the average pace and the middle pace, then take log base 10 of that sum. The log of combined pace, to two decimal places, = 0.30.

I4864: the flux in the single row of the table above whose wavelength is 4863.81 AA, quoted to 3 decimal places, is 0.845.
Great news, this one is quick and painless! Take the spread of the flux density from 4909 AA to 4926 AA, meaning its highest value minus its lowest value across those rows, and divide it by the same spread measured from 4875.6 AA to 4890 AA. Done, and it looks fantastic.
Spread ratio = 1.0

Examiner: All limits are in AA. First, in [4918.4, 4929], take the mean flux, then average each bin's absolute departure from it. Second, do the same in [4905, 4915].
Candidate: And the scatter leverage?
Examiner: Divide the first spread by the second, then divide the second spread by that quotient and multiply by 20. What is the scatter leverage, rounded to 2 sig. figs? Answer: 1.1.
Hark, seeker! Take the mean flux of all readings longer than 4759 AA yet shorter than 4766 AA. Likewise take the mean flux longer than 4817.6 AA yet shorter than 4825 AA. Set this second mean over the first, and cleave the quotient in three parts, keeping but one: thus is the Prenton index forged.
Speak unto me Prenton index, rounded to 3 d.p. 0.371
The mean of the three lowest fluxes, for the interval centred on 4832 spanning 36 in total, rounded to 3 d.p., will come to 0.954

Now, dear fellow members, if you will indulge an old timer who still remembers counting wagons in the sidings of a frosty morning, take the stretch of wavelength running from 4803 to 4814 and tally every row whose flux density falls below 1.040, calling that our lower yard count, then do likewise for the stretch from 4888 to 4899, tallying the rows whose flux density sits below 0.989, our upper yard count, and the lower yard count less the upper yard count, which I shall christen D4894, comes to 3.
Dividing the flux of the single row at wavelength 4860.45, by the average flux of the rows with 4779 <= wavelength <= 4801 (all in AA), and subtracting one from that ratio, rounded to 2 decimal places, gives -0.27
